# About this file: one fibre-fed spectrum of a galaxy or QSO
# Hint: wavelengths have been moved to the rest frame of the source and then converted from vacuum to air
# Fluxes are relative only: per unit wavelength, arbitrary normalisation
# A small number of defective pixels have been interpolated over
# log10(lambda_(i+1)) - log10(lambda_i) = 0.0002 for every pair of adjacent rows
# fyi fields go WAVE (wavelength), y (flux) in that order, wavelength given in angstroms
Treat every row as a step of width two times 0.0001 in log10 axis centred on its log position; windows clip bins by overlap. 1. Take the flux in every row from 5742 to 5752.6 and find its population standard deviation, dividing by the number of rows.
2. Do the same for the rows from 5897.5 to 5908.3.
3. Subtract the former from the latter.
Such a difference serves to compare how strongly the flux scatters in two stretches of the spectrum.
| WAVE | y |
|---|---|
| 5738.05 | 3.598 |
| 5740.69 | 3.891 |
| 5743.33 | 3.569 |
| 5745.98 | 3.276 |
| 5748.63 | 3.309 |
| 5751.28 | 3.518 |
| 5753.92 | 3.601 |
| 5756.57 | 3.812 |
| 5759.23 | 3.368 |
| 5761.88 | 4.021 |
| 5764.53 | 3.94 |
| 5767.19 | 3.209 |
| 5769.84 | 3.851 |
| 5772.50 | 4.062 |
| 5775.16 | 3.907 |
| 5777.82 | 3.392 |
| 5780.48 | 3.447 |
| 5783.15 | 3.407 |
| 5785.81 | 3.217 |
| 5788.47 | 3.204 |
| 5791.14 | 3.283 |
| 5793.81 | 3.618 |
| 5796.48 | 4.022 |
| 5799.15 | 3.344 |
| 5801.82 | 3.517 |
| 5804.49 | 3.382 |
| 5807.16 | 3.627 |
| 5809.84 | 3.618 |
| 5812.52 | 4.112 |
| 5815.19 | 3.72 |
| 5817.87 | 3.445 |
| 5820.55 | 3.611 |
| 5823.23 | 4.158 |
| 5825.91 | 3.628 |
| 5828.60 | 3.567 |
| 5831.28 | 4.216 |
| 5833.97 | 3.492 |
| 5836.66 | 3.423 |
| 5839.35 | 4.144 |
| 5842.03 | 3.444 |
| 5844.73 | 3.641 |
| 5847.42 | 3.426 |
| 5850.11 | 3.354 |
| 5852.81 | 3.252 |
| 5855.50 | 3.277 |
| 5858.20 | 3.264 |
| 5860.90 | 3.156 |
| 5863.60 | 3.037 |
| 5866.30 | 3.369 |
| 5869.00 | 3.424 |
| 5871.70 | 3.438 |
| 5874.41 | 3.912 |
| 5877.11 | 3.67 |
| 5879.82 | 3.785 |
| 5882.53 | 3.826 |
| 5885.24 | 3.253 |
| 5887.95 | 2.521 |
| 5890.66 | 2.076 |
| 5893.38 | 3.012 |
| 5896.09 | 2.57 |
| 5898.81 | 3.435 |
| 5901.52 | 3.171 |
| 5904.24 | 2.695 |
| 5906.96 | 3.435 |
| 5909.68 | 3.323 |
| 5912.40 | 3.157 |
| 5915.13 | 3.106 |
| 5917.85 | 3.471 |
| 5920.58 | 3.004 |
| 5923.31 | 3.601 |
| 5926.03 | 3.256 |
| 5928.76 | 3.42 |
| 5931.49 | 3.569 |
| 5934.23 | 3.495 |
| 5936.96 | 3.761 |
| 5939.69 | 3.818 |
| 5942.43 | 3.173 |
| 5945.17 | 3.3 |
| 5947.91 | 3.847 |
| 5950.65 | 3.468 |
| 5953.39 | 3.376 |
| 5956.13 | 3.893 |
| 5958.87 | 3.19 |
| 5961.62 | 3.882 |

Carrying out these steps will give 0.17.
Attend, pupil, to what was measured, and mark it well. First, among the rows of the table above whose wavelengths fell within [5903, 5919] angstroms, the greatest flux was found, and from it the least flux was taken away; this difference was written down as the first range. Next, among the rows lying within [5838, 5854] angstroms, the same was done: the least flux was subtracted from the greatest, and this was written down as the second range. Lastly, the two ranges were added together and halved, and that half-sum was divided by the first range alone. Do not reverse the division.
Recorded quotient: 1.1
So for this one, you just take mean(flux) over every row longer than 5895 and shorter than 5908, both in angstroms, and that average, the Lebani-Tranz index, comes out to 3.06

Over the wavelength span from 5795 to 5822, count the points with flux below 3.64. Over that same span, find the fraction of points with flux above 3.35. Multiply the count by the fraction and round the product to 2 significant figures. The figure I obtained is 6.3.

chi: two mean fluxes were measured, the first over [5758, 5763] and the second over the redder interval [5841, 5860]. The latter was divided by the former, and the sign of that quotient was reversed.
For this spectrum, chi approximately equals -0.91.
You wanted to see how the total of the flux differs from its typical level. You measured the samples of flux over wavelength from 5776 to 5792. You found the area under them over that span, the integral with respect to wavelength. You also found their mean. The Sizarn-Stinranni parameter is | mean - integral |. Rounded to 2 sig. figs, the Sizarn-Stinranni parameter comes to 50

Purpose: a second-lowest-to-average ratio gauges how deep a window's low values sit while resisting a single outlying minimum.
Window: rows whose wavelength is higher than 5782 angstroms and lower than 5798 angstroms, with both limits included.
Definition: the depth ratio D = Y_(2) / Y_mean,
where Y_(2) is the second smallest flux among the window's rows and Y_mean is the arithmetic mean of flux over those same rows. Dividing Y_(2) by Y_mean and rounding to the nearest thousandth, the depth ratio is 0.930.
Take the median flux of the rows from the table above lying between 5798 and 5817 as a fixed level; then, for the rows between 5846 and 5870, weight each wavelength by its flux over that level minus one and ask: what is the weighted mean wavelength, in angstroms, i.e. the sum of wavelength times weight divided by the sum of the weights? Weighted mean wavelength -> 5858.7 angstroms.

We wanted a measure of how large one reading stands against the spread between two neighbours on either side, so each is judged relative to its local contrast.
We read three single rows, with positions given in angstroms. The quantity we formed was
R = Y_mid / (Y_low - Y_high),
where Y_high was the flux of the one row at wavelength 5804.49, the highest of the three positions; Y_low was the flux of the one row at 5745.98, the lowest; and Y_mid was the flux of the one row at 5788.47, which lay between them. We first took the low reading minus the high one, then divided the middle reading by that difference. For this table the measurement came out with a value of -30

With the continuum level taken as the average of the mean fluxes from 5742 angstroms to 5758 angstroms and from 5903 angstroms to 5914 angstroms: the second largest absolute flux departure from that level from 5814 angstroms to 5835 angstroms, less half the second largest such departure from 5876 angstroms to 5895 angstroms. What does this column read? 0.42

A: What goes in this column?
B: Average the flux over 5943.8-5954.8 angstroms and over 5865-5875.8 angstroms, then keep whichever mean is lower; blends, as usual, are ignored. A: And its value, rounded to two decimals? 3.50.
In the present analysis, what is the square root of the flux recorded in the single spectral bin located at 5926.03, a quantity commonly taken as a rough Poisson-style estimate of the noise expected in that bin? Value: 1.80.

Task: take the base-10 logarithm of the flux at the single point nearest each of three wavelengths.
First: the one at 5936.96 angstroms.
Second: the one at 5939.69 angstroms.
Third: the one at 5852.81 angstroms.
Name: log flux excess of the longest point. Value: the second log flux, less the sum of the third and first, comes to -0.506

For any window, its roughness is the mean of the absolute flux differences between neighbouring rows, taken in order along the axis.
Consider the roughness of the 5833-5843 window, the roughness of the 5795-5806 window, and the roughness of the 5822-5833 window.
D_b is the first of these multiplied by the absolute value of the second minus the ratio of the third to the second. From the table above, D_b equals 0.46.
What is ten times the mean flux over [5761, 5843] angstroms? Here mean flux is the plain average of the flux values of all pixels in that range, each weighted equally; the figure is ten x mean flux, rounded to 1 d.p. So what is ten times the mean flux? 36.5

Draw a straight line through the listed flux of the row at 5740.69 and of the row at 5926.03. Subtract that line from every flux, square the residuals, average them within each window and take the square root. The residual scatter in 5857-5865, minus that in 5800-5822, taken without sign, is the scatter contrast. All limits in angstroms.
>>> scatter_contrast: 0.122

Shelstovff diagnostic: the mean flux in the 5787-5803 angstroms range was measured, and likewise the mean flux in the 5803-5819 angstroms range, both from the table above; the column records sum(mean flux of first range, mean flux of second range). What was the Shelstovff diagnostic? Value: 7.15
